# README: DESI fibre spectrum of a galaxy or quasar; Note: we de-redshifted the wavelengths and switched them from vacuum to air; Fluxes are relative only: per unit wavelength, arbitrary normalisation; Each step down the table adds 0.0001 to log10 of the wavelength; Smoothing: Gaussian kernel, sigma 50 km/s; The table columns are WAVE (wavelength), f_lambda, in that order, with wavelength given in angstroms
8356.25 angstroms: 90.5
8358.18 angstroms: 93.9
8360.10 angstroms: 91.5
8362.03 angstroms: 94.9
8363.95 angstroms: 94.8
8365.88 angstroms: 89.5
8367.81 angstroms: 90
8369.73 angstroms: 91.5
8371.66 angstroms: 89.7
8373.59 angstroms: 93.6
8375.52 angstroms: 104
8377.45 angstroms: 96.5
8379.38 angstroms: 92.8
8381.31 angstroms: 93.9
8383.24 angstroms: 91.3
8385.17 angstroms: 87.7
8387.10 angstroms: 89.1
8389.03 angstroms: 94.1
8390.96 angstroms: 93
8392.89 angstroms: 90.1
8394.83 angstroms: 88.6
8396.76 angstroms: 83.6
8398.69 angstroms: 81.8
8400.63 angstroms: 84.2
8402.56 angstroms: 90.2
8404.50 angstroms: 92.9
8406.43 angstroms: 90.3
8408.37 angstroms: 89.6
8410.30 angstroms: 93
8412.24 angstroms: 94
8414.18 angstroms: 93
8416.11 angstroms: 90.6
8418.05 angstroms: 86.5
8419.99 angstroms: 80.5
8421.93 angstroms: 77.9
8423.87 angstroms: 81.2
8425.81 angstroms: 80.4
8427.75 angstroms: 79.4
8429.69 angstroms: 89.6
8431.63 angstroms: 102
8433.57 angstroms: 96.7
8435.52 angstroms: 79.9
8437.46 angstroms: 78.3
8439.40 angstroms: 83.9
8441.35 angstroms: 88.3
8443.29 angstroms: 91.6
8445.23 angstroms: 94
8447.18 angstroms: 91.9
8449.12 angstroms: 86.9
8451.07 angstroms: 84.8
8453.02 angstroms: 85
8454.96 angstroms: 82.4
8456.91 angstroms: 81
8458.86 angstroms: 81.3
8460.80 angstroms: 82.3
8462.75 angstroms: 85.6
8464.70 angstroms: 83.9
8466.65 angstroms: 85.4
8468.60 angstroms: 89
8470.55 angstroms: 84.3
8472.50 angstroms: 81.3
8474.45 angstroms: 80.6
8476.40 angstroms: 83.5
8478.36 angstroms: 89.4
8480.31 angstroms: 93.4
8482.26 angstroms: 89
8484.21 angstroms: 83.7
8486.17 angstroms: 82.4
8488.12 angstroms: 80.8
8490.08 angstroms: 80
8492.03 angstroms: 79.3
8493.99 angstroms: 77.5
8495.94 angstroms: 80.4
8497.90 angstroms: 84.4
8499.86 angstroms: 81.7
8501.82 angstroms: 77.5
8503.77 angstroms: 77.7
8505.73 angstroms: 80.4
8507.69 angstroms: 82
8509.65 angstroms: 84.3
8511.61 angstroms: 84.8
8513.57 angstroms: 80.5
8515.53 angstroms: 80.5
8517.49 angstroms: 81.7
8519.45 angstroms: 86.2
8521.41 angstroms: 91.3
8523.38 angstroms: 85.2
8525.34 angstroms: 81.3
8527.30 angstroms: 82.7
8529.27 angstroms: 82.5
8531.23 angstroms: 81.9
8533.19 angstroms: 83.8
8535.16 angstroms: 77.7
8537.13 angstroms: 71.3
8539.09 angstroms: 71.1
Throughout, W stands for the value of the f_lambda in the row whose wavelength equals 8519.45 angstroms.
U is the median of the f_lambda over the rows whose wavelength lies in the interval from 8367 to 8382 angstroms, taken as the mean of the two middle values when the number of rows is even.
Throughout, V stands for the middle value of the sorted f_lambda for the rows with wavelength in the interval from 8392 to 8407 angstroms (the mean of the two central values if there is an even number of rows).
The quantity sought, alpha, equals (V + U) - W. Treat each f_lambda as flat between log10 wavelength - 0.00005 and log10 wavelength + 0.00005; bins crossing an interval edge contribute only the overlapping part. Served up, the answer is 96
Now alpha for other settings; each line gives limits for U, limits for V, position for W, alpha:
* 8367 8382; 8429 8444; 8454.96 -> 100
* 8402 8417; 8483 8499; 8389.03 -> 78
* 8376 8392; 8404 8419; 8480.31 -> 91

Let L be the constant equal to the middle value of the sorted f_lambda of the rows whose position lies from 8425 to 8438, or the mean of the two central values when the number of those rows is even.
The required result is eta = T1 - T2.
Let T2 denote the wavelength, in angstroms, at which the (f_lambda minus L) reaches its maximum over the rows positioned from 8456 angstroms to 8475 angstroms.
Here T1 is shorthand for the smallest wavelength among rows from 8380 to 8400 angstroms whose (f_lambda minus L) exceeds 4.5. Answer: -87.3 angstroms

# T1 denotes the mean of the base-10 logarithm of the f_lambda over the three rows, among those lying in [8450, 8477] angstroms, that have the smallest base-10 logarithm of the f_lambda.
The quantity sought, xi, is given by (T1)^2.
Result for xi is 3.64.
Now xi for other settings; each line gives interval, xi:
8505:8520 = 3.63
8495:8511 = 3.59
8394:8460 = 3.59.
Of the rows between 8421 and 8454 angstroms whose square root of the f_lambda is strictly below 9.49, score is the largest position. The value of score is 8453.02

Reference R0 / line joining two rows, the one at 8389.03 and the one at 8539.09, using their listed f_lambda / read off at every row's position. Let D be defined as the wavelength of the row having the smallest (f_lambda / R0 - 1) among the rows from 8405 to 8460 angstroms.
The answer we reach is 8421.93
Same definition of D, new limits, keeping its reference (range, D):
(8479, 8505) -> 8493.99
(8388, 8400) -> 8398.69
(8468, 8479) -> 8474.45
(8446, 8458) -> 8456.91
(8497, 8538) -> 8537.13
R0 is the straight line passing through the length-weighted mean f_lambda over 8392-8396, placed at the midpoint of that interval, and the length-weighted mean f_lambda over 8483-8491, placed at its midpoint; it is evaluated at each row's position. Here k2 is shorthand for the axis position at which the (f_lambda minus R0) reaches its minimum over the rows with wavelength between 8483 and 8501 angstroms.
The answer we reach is 8493.99 angstroms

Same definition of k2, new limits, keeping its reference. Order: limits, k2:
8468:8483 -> 8474.45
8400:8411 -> 8400.63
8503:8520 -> 8503.77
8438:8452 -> 8439.40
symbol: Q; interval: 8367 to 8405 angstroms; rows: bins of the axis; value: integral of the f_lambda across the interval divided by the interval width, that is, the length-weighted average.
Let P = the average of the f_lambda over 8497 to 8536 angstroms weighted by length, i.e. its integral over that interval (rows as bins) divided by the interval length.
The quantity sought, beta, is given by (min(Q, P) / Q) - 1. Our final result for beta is -0.09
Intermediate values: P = 82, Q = 90.9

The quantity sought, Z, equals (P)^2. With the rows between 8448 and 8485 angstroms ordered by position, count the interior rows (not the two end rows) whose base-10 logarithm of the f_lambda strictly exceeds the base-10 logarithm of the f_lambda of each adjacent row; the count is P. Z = 16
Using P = 4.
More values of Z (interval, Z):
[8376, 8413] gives 9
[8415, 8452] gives 9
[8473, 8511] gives 4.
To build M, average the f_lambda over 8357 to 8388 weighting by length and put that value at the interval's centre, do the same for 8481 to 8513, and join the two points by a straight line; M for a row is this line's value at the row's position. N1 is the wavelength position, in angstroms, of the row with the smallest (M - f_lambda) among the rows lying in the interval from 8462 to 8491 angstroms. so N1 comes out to 8480.31 angstroms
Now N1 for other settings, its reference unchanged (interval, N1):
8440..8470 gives 8445.23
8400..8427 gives 8412.24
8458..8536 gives 8521.41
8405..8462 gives 8431.63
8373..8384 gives 8375.52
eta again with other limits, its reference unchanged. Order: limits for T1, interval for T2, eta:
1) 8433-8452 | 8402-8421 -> 21.3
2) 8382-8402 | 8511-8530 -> -138.2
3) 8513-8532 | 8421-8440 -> 87.8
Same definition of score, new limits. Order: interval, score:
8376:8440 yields 8439.40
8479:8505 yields 8503.77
